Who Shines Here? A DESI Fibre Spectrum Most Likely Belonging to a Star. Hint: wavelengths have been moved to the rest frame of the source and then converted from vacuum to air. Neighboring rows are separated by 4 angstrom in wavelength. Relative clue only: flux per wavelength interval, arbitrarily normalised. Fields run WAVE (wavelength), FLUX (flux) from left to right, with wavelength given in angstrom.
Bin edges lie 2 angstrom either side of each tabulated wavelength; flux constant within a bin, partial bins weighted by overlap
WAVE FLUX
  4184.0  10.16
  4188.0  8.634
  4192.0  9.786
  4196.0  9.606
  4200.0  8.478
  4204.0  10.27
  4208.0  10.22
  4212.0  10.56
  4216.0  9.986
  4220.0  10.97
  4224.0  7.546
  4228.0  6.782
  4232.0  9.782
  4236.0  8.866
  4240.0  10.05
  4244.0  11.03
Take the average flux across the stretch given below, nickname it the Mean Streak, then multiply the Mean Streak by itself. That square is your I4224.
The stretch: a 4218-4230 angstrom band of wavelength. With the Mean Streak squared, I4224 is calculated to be 71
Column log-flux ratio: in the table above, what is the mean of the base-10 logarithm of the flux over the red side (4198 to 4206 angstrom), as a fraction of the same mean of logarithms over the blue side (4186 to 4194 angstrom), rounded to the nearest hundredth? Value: 1.01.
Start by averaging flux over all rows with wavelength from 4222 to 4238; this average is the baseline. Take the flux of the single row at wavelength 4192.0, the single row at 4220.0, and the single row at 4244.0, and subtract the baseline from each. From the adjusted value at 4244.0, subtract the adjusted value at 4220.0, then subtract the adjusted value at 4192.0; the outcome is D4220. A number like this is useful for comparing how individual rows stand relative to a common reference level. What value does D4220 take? -1.5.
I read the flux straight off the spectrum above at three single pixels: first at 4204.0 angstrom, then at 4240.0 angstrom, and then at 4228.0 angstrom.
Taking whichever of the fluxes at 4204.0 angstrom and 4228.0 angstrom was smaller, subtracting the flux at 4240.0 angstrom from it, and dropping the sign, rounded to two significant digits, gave 3.3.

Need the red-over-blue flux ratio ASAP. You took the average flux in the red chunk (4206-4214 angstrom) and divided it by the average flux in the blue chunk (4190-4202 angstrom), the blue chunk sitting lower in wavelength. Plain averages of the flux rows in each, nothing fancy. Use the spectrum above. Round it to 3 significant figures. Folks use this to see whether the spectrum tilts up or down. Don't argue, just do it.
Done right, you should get 1.12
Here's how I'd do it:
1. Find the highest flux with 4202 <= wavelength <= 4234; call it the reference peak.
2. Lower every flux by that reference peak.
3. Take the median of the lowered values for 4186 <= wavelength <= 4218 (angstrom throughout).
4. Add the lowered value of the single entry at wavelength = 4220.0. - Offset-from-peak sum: -1.1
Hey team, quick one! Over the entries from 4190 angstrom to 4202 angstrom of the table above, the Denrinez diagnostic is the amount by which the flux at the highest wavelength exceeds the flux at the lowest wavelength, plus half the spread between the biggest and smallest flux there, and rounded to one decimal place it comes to -0.7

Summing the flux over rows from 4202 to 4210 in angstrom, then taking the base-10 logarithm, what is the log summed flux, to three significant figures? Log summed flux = 1.31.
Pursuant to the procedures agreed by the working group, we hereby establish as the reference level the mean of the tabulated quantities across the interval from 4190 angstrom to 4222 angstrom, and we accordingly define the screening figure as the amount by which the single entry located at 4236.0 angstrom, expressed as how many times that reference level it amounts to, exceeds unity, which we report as -0.11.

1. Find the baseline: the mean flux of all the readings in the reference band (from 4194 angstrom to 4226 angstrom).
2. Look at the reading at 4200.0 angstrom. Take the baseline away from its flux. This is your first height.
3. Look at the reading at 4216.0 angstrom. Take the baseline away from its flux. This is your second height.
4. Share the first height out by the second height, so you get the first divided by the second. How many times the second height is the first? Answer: -4.4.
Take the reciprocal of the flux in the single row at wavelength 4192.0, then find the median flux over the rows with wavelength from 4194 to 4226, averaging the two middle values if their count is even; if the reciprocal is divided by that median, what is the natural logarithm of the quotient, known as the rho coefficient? -4.59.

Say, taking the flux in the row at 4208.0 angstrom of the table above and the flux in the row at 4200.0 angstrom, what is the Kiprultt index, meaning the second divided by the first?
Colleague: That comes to 0.83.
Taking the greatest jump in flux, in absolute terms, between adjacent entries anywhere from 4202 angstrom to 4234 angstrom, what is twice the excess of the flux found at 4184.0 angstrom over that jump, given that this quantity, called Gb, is 13.5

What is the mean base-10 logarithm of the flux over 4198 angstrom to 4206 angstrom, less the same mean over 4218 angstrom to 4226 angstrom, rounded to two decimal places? 0.01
